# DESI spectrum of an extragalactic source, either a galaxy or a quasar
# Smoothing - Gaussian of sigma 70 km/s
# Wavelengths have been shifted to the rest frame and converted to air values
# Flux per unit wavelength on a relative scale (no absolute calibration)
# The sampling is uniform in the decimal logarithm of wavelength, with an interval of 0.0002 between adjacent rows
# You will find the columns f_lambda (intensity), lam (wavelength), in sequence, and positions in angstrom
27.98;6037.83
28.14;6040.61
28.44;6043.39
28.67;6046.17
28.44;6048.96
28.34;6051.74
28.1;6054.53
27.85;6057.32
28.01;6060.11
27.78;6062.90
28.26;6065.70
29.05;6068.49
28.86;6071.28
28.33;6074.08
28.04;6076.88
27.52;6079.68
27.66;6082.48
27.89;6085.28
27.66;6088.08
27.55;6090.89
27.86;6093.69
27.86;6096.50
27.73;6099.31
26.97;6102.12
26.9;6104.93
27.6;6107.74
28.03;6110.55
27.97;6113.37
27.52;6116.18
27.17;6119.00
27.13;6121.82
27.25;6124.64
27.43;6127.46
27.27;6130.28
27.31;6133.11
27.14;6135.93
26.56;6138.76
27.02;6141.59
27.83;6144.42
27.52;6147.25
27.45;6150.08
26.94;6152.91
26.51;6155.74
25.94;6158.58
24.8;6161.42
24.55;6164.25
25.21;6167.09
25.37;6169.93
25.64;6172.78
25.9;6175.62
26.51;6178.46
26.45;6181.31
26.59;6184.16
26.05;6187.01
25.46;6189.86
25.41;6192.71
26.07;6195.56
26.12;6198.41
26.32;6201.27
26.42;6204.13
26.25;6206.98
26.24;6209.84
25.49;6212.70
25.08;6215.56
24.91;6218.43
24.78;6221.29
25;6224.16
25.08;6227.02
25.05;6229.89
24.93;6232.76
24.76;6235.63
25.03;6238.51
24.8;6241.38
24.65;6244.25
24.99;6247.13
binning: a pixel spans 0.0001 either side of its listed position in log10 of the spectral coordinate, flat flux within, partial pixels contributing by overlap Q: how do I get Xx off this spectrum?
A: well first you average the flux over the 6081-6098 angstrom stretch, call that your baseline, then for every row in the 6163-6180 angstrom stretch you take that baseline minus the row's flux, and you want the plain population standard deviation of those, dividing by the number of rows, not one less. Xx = 0.61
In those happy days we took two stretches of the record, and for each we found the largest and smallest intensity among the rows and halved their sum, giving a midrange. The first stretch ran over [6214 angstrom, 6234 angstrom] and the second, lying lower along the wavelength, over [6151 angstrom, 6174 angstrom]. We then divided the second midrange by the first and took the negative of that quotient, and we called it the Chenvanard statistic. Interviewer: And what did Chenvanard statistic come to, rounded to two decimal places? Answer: -1.03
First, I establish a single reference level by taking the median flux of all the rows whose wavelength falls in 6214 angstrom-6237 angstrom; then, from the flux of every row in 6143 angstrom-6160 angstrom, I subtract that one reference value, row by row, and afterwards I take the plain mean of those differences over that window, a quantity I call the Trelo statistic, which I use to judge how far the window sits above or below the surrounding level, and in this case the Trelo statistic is 2.1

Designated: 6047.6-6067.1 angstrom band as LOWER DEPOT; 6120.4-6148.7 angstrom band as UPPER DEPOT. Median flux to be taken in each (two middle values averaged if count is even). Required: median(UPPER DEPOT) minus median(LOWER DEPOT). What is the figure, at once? -0.8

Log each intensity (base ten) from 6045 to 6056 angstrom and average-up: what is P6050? 1.45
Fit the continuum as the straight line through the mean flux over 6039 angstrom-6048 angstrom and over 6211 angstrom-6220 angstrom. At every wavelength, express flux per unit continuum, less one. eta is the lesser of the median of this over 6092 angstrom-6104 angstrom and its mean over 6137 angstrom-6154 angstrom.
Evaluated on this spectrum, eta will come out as 0.014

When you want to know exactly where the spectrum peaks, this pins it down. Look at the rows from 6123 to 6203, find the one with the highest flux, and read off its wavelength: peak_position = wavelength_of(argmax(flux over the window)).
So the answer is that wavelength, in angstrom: 6144.42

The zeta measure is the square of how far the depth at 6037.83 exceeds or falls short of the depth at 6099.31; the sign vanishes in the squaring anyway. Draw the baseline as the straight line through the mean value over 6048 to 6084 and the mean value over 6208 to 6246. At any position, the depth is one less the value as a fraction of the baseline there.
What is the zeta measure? 0.0011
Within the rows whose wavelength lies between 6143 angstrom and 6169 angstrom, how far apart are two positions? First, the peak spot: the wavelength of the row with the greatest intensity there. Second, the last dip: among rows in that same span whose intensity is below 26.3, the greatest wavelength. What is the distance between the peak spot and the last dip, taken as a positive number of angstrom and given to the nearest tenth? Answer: 22.7 angstrom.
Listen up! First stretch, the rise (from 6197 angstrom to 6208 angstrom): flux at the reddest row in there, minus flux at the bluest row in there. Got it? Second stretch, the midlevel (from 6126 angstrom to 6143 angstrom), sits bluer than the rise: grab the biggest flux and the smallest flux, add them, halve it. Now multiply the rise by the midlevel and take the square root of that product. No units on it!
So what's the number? 1.9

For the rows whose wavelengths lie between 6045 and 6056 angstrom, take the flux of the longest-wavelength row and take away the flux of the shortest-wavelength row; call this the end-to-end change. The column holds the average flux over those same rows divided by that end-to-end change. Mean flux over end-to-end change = -50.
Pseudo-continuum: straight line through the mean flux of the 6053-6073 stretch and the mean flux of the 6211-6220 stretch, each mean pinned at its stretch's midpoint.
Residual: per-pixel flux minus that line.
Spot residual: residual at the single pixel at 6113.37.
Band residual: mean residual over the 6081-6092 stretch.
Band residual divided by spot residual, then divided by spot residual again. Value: -0.2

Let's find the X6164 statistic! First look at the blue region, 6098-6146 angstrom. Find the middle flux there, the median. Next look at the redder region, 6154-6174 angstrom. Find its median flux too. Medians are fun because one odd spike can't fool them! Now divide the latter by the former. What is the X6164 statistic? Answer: 0.93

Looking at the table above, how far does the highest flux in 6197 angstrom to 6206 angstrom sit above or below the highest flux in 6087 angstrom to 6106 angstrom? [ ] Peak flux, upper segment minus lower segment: -1.4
